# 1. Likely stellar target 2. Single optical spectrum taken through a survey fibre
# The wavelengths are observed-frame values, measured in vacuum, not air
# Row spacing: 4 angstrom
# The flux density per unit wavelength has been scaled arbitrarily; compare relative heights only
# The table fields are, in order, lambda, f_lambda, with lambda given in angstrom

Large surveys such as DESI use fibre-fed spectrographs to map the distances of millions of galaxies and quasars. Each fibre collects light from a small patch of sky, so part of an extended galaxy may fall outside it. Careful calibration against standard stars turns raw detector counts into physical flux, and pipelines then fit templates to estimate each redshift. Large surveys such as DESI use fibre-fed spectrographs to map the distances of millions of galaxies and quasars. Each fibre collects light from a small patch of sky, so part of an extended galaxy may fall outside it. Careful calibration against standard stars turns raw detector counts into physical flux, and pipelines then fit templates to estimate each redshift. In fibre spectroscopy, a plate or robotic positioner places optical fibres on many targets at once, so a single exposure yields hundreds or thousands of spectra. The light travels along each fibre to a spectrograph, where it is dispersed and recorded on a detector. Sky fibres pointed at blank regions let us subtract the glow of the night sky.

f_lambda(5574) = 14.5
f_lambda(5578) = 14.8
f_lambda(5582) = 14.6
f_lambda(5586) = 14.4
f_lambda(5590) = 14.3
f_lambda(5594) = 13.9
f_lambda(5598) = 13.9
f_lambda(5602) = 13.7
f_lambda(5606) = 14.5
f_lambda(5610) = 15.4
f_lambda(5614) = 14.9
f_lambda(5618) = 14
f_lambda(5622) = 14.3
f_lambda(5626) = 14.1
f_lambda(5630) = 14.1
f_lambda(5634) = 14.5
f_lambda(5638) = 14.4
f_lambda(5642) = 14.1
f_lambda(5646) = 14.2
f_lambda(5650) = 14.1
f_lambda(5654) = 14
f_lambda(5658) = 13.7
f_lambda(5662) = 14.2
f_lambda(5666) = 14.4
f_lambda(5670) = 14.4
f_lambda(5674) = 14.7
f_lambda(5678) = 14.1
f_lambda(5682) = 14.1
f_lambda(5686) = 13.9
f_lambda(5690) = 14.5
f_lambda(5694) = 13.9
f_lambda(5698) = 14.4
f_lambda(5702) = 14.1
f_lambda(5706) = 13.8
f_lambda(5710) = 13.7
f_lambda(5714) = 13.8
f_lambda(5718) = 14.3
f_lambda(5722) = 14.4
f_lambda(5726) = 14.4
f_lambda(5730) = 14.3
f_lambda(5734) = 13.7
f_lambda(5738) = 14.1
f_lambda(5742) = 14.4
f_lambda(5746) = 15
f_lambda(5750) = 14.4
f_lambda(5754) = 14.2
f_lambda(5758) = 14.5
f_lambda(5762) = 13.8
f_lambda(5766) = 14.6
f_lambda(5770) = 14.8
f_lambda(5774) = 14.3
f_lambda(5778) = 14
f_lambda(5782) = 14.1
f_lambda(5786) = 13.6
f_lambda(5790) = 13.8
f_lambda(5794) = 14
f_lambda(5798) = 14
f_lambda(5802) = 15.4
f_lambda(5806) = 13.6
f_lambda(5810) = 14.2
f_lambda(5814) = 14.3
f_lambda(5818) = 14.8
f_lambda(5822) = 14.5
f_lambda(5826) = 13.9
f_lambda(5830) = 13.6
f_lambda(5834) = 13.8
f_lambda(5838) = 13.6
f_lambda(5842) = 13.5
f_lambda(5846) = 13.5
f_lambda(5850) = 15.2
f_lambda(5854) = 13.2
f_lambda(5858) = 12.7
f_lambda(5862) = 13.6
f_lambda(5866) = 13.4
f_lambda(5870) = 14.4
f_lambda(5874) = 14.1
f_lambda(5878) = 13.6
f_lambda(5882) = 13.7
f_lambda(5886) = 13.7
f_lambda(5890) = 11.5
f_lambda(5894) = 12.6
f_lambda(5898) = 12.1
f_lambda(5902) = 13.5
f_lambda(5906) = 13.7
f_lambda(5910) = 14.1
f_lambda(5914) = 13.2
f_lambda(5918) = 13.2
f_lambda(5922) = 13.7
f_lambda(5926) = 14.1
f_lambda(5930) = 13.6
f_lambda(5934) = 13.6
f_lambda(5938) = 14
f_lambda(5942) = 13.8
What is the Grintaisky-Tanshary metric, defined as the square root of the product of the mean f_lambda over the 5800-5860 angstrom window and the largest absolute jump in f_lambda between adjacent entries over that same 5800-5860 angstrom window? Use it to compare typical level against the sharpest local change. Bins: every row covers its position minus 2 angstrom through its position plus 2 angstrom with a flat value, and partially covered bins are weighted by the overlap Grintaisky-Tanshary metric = 5.29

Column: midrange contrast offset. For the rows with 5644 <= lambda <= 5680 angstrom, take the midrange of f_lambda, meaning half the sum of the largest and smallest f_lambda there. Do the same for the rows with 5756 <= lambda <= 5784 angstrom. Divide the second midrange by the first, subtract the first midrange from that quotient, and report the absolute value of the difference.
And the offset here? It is 13.2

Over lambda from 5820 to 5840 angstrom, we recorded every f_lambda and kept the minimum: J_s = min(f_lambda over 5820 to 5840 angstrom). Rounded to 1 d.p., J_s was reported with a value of 13.6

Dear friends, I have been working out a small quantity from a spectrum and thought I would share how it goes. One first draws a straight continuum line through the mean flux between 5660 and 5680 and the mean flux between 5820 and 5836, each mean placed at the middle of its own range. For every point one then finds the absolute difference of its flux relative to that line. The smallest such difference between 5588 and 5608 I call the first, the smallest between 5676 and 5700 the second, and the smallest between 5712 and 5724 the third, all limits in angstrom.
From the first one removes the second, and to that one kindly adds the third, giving -0.02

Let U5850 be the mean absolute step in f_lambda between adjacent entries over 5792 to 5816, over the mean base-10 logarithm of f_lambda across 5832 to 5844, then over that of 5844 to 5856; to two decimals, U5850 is 0.60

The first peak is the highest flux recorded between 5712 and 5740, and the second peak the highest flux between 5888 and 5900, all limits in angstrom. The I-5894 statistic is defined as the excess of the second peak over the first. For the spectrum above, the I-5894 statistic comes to -1.8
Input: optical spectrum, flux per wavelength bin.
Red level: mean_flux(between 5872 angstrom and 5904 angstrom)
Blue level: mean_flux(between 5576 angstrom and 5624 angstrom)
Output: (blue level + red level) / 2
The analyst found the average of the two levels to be 13.7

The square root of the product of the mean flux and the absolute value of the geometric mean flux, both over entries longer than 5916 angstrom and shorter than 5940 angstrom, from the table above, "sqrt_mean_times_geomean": 13.7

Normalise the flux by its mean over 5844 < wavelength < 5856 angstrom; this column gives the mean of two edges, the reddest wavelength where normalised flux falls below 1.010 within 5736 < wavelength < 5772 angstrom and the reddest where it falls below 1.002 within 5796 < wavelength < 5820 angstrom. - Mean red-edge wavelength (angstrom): 5784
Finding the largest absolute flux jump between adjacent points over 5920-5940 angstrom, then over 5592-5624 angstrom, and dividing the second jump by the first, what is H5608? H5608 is 1.8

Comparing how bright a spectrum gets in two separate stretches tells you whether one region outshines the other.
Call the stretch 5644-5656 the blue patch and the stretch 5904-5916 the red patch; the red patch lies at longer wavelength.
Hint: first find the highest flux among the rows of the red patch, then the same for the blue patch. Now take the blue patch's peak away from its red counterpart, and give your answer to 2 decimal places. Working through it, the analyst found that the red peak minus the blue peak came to -0.10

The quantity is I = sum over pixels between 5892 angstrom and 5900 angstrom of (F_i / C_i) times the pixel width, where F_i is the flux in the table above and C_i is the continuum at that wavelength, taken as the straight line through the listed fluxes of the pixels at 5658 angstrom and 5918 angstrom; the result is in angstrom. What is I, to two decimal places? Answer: 7.46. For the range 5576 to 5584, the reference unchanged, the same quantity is 8.49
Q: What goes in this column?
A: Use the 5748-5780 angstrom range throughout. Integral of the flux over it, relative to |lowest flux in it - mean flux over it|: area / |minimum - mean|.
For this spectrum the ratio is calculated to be 873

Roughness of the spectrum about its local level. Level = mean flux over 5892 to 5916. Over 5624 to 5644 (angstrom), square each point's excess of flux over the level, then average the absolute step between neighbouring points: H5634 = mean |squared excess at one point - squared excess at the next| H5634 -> 0.44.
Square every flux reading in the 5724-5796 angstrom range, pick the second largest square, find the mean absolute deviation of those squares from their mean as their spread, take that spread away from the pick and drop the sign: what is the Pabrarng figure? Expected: 210.5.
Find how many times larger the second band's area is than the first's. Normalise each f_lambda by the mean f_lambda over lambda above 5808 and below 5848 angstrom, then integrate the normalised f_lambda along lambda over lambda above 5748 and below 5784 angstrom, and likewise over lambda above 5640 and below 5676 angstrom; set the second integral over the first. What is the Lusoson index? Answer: 0.99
